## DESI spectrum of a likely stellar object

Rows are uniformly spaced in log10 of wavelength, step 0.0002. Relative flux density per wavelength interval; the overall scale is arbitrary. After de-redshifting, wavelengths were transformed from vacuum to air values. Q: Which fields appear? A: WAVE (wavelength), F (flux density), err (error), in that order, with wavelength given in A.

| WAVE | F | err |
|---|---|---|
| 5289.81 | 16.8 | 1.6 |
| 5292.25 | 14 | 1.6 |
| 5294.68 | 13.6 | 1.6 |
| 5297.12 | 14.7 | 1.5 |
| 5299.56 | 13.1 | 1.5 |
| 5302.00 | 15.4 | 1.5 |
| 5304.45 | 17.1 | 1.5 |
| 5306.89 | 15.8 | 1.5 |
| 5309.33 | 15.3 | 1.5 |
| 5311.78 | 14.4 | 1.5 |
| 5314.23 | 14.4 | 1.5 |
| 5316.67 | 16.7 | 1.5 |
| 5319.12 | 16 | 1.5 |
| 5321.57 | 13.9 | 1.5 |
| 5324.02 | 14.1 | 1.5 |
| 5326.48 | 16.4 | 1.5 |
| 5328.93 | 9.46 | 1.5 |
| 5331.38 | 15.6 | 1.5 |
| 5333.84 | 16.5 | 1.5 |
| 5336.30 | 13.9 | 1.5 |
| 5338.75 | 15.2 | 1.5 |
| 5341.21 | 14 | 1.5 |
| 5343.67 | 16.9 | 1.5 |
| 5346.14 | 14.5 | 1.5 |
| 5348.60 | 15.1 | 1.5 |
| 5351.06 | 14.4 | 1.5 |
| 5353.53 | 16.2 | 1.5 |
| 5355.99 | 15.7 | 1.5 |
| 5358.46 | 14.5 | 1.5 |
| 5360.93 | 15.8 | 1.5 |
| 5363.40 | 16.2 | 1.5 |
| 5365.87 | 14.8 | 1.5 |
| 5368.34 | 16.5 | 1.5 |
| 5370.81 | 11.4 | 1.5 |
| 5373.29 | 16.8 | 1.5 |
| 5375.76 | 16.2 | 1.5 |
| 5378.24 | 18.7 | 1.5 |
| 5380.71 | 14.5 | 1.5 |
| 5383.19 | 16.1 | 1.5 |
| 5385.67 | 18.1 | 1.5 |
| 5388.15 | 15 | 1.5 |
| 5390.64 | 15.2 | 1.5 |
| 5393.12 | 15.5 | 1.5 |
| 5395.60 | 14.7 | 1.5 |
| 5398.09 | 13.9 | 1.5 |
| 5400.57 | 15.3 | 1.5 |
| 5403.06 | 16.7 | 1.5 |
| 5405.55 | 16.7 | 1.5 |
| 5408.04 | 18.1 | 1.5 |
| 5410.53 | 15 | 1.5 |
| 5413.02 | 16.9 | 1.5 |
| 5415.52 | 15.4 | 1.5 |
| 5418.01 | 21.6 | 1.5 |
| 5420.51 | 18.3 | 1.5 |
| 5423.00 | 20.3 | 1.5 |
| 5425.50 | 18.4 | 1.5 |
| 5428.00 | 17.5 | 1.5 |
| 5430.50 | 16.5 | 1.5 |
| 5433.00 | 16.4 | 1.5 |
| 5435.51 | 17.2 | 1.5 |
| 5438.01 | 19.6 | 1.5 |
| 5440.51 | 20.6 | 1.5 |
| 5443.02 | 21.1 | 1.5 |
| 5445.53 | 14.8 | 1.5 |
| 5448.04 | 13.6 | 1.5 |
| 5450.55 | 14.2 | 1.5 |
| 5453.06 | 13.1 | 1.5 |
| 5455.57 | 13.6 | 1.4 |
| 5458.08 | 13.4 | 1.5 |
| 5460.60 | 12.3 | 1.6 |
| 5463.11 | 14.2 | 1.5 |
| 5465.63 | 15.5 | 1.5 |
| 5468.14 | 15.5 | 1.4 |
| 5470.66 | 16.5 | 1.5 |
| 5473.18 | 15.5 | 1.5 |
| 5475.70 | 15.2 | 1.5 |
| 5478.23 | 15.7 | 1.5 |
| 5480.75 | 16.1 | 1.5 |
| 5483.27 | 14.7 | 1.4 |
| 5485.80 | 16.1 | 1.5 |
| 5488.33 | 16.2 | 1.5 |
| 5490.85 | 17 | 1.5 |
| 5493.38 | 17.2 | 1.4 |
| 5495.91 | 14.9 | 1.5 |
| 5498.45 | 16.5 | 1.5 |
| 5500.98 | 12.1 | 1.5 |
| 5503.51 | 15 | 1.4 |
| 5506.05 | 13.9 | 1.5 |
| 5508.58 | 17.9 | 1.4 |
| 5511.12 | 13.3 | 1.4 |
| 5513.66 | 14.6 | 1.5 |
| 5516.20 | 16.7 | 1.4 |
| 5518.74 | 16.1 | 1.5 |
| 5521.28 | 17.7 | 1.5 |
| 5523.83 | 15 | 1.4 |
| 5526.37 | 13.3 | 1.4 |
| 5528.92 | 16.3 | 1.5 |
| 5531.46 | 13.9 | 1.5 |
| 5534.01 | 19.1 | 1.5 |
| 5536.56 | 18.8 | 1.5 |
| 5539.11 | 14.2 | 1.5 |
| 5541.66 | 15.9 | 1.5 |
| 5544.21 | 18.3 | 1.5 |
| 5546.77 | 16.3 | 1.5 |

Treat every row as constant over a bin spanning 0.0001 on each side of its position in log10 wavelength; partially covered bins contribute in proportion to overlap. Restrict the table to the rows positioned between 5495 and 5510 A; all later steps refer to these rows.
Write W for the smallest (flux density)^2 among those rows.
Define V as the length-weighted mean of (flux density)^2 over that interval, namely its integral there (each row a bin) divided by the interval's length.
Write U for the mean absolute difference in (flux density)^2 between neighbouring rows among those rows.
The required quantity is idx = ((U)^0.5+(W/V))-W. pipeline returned -137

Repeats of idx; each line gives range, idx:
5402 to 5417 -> -217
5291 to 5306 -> -164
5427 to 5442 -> -262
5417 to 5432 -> -263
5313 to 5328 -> -186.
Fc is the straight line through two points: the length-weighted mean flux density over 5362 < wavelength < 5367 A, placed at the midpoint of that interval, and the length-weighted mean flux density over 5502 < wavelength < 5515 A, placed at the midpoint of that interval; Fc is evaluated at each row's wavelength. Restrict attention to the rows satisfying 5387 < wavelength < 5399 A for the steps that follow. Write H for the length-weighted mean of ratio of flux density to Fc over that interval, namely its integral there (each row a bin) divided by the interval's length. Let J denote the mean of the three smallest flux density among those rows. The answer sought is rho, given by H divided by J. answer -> 0.066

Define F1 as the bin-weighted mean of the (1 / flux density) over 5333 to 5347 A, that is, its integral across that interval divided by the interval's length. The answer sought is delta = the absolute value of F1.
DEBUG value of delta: 0.0664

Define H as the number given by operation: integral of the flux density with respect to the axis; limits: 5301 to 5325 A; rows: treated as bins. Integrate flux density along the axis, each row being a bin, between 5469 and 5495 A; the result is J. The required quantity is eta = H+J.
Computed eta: 784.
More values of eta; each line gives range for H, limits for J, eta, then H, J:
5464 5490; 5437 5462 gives 798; 408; 389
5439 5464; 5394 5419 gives 788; 379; 409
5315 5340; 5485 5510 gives 761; 369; 391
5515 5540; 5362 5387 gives 802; 403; 398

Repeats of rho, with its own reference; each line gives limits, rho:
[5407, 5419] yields 0.072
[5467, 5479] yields 0.068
